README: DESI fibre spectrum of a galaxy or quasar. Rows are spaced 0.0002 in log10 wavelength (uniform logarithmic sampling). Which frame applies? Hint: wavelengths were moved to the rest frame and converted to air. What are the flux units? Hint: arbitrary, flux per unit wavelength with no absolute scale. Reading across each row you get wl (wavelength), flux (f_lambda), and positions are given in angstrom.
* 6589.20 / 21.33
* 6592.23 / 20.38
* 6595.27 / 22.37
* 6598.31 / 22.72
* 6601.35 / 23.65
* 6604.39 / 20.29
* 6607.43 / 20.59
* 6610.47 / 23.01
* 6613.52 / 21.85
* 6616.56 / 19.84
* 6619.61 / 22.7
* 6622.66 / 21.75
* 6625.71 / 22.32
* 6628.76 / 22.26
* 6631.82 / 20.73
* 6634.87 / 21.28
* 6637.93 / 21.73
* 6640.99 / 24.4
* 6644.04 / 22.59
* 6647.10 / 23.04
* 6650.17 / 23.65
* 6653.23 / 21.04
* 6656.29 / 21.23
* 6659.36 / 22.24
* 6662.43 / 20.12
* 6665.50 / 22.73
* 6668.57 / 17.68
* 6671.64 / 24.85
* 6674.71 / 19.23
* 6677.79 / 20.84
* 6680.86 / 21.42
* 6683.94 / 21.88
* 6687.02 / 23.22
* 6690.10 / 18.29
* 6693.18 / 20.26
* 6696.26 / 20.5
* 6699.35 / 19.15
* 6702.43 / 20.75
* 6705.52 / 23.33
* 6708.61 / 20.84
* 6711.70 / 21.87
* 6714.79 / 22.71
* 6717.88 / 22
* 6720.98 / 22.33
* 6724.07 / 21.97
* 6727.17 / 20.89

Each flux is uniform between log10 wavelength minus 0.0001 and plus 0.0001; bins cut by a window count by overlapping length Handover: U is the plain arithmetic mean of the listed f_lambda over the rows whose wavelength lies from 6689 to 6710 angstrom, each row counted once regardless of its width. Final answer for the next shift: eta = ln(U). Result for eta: 3.018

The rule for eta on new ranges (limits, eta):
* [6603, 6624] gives 3.065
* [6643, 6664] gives 3.090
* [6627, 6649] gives 3.104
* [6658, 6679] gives 3.049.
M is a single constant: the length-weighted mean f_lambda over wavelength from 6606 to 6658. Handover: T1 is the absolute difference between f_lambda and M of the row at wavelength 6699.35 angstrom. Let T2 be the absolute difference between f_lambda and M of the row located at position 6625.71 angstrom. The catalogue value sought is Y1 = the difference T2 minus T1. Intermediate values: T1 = 2.9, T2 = 0.32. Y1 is -2.5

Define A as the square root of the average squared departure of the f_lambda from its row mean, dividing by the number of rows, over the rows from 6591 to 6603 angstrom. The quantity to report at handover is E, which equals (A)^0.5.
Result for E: 1.09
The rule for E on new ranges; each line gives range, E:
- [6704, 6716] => 0.97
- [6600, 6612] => 1.21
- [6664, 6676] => 1.68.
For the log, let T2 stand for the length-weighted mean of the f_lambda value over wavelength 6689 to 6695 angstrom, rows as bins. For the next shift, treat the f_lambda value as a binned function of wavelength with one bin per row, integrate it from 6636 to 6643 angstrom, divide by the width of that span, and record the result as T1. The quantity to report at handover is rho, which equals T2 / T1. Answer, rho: 0.85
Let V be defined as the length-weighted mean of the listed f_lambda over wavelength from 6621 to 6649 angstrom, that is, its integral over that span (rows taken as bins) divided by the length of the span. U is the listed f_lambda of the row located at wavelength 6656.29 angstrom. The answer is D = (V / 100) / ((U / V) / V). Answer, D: 5.2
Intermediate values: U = 21.23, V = 22.25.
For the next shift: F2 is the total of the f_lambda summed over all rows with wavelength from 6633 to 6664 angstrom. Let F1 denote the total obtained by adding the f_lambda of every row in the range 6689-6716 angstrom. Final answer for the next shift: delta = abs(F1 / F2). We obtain 0.8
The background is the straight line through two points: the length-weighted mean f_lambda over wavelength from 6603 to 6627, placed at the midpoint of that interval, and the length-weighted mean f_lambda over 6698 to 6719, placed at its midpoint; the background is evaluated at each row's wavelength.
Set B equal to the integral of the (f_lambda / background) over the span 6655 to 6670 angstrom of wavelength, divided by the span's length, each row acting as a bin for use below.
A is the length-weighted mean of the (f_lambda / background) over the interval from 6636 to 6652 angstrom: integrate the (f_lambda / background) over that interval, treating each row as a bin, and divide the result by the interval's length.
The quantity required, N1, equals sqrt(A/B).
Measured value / 1.05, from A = 1.07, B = 0.97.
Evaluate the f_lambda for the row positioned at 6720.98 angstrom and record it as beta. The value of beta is 22.33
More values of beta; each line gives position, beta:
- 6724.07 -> 21.97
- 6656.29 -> 21.23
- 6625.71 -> 22.32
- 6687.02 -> 23.22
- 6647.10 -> 23.04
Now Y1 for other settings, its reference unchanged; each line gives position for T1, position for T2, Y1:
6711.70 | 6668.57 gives 4.2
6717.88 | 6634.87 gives 0.7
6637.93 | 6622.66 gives 0.0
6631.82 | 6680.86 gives -0.7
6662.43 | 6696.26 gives -0.4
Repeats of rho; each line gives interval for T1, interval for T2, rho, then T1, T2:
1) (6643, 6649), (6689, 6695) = 0.85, 22.9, 19.4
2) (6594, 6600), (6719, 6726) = 0.98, 22.6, 22.1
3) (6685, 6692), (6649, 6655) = 1.07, 20.8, 22.3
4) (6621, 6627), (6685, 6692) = 0.94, 22.0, 20.8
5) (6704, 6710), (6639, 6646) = 1.06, 22.1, 23.4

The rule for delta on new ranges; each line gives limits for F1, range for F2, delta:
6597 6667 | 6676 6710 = 2.2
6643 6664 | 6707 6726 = 1.2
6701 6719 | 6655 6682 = 0.7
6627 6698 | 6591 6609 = 3.8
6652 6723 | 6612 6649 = 1.8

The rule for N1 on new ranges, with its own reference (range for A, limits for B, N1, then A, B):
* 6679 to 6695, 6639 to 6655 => 0.96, 0.98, 1.06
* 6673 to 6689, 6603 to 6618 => 1.00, 0.99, 0.98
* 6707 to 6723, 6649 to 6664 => 1.01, 1.02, 1.00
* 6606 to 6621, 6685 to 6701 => 1.03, 1.00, 0.94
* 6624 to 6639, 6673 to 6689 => 1.01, 1.01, 0.99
